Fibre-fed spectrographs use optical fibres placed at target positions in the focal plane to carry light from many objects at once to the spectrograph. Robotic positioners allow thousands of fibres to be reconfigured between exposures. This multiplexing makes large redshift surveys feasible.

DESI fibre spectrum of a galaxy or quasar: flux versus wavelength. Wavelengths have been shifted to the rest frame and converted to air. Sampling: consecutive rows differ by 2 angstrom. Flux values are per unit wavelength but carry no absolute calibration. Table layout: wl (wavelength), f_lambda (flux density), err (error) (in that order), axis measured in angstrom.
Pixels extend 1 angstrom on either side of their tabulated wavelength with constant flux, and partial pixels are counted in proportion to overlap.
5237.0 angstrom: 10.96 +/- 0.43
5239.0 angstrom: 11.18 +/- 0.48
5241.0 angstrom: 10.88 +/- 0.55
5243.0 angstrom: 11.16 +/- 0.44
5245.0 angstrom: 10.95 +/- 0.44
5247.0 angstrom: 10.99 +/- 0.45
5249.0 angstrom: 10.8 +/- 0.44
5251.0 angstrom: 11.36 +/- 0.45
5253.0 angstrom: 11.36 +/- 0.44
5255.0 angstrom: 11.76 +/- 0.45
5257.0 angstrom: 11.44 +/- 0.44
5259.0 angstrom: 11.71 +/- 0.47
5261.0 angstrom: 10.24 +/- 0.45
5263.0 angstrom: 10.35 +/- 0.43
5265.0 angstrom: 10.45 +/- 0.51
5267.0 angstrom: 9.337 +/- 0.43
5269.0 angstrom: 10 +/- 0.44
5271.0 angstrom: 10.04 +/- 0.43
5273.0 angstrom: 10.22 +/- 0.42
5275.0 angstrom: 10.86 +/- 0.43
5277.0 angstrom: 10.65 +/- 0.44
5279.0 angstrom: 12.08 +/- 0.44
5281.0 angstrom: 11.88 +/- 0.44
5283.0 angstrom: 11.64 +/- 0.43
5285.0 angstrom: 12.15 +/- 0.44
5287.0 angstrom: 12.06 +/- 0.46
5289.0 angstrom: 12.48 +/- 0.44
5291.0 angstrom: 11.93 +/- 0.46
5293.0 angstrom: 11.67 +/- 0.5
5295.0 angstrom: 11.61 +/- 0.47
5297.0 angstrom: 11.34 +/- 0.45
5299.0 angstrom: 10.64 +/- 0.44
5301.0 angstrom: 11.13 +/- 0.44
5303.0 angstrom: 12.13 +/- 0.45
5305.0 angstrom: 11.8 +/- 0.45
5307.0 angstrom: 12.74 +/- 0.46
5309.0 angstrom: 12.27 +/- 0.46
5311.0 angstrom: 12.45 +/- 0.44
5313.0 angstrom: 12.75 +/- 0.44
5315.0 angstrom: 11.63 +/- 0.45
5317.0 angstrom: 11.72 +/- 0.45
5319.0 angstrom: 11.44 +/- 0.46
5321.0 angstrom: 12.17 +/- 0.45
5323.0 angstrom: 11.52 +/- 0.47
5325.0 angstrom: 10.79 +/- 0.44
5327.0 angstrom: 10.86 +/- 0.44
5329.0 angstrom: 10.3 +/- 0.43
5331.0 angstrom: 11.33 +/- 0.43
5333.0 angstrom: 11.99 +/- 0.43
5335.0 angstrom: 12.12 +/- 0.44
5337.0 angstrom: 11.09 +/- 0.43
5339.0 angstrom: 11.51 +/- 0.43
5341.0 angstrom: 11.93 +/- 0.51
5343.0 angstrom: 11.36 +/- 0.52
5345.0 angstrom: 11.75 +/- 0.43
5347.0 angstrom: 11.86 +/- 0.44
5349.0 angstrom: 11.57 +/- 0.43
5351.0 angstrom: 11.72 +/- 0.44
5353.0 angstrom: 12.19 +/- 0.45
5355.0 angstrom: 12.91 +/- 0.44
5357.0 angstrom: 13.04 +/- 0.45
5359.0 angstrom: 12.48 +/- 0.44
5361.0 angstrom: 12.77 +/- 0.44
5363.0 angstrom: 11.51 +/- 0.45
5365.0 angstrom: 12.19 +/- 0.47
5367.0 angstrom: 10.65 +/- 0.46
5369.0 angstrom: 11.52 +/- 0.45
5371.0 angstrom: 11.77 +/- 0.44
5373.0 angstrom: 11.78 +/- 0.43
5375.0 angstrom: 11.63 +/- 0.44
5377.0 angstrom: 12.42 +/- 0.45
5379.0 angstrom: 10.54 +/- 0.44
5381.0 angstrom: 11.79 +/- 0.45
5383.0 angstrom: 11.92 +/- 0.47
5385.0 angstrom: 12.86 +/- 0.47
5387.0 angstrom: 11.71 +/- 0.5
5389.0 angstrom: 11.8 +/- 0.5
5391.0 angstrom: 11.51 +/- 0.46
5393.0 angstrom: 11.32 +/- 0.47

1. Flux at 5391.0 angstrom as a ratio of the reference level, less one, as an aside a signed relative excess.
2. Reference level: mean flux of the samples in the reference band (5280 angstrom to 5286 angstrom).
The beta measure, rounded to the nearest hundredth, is -0.03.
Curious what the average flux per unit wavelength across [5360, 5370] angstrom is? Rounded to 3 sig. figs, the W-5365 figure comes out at 11.7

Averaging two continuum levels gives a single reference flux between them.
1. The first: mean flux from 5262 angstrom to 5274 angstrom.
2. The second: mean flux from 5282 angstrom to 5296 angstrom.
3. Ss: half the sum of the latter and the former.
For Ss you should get 11.00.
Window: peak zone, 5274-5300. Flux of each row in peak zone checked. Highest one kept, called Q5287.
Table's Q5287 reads 12.48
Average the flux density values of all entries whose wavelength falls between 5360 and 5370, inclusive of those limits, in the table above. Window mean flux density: 11.7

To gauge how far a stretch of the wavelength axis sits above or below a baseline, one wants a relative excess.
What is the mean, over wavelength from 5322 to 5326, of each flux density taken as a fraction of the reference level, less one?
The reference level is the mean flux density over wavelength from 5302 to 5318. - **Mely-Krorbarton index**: -0.085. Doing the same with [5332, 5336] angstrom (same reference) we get -0.011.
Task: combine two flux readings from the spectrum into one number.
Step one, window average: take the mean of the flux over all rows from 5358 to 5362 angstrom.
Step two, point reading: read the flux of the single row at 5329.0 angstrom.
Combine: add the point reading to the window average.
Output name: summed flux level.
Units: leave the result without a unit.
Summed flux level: 22.9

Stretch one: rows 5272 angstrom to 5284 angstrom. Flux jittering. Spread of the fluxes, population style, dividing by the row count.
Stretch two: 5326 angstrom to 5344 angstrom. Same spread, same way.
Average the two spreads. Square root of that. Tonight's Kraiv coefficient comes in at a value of 0.79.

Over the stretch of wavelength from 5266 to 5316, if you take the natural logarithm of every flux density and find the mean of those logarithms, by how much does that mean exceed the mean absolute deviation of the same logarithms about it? 2.37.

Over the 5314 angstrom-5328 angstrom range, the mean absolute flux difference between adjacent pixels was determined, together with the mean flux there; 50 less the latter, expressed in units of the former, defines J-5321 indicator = 91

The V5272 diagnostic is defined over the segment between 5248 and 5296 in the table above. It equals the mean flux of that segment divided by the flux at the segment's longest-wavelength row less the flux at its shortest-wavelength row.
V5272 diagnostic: 14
